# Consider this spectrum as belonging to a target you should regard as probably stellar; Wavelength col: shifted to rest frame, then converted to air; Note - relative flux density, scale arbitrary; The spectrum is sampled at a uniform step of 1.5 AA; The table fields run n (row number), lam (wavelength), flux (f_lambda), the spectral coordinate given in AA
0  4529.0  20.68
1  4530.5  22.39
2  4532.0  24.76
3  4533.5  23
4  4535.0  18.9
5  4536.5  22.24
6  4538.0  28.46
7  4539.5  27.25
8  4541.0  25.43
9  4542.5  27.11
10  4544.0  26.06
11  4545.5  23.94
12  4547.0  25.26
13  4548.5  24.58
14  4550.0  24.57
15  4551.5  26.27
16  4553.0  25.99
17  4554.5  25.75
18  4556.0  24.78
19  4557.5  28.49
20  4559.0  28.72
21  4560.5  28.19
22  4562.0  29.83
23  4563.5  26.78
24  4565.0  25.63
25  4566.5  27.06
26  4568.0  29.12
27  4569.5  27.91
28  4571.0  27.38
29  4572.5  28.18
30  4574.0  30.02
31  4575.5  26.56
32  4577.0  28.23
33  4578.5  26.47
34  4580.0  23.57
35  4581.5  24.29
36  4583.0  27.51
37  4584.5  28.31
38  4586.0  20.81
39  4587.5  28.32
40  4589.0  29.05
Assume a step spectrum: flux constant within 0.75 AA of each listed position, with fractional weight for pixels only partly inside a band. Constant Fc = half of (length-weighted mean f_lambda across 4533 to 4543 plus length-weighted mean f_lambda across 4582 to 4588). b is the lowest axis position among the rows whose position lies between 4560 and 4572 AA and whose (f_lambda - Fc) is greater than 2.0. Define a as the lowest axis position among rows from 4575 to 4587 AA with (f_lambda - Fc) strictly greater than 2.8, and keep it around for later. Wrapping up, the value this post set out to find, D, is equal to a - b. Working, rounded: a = 4577.0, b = 4560.5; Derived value 16.5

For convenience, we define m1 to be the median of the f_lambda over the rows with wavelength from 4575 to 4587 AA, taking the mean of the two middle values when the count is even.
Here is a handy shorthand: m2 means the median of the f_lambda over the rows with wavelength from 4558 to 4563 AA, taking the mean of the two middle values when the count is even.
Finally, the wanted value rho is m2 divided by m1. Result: 1.08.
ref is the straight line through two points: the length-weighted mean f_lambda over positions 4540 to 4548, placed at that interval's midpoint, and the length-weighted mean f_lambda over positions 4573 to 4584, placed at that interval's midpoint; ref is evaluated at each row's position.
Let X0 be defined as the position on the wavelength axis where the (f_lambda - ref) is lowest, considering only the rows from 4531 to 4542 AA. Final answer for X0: 4535.0 AA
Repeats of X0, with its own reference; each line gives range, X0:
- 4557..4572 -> 4565.0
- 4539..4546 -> 4545.5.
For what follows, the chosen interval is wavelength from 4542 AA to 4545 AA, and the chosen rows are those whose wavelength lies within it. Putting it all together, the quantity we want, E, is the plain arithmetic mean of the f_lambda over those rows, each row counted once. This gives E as 26.6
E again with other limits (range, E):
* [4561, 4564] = 28.3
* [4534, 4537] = 20.6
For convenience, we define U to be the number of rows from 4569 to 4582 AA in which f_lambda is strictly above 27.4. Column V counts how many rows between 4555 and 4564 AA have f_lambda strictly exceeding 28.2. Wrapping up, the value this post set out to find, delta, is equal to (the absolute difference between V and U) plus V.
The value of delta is 4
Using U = 4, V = 3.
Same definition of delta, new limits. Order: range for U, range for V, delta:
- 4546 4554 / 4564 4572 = 2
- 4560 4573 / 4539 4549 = 5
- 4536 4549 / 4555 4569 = 7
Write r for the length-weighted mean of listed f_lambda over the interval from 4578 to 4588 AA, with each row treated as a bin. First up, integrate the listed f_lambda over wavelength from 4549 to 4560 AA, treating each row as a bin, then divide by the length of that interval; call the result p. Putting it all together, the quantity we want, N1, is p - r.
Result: 0.85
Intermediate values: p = 26.4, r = 25.5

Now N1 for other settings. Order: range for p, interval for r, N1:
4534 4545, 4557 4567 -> -2.82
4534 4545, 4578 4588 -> -0.53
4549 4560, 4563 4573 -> -1.07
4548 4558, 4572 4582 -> -1.05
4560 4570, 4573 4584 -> 1.04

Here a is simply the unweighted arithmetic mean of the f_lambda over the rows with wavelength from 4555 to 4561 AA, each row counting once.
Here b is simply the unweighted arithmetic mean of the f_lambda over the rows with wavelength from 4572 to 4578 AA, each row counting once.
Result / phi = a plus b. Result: 55.8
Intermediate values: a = 27.5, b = 28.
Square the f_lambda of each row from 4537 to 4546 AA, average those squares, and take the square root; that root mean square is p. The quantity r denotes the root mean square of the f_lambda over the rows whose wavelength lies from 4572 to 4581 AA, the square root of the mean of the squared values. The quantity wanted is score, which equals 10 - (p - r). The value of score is 10.8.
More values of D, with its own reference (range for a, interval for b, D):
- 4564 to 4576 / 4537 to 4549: 30.0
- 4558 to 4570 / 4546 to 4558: 1.5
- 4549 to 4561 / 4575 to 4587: -19.5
